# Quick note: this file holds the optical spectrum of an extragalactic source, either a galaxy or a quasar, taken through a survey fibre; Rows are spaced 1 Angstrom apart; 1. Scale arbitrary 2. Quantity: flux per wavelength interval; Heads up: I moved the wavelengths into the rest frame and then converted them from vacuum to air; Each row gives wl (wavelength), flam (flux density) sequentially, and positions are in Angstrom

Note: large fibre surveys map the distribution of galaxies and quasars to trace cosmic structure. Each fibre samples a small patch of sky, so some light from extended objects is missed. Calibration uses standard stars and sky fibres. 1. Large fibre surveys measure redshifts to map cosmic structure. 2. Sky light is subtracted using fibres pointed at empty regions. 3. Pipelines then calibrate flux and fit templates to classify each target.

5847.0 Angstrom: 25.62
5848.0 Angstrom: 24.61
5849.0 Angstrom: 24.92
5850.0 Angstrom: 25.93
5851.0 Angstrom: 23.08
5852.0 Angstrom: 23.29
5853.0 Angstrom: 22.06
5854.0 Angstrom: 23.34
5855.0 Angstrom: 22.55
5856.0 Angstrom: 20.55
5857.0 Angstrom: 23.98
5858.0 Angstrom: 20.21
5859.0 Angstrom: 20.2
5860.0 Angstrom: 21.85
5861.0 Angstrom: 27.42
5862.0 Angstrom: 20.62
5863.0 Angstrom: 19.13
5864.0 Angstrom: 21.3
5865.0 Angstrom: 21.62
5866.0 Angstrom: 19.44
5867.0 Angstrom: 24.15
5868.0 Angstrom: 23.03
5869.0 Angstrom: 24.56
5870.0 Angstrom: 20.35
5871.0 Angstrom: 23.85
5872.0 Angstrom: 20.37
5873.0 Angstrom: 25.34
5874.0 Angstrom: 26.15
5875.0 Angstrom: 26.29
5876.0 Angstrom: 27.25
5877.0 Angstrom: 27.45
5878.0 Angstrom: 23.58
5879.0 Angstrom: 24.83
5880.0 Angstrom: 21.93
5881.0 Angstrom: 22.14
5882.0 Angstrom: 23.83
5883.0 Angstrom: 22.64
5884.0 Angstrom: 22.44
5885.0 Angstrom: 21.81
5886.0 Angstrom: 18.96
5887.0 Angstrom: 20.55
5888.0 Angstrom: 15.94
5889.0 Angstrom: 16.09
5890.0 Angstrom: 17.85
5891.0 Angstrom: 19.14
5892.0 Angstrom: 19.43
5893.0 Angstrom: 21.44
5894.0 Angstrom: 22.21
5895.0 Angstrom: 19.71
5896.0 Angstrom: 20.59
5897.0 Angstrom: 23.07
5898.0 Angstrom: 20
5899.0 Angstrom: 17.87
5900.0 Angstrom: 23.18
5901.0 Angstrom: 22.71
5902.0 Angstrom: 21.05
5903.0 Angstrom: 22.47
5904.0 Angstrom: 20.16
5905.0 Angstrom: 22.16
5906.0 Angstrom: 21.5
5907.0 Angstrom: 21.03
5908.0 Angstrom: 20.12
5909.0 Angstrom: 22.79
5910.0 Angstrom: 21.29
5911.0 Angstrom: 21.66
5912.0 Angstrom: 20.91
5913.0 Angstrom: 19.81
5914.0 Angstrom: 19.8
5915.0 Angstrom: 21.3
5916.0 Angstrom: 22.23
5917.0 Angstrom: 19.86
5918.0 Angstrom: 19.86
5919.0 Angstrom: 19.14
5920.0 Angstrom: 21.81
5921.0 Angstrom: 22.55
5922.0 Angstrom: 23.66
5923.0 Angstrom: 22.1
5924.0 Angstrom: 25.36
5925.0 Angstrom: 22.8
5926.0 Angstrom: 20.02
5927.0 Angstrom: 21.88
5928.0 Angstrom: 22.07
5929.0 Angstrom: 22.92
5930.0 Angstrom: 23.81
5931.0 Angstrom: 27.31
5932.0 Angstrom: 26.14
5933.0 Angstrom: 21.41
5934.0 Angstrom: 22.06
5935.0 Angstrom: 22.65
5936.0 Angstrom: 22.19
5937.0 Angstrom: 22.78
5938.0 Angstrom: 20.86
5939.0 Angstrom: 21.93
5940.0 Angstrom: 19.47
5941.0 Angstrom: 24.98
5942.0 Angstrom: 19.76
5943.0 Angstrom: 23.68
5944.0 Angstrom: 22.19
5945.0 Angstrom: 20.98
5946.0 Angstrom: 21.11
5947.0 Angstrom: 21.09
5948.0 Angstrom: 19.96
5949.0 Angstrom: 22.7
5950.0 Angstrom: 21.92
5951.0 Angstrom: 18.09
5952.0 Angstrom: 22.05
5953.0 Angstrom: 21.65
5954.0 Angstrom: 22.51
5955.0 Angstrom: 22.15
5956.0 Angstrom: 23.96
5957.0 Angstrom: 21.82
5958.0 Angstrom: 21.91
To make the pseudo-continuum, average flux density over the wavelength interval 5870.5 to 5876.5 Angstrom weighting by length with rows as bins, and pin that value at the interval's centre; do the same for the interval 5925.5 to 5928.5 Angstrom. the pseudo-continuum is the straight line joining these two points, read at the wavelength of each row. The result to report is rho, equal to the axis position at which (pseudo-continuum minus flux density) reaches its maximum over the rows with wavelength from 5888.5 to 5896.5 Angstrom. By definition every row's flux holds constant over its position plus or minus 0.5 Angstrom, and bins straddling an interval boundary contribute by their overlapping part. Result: 5889.0 Angstrom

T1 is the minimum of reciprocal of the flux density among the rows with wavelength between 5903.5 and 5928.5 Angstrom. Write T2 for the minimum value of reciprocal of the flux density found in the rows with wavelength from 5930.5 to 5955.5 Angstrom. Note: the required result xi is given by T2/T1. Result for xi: 0.93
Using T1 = 0.0394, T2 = 0.0366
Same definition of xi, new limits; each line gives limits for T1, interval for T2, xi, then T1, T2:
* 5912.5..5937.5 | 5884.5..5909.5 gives 1.18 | 0.0366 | 0.0431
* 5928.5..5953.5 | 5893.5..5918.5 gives 1.18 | 0.0366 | 0.0431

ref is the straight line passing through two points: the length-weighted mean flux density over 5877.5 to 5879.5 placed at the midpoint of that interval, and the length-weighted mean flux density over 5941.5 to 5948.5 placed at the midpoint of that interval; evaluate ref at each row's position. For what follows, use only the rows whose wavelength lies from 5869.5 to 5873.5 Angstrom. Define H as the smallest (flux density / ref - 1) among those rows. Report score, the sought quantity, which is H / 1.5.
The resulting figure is -0.11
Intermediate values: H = -0.17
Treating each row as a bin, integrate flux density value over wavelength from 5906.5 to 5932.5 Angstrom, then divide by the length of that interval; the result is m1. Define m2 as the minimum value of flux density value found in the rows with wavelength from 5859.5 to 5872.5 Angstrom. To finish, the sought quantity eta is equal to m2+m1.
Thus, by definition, 41.1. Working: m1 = 22.0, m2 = 19.13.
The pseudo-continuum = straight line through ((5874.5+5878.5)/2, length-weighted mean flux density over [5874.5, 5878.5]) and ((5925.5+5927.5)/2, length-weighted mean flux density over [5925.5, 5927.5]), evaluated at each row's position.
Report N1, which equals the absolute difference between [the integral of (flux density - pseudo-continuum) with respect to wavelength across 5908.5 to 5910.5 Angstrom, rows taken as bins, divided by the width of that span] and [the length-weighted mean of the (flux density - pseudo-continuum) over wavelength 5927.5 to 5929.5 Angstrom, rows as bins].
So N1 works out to 2.4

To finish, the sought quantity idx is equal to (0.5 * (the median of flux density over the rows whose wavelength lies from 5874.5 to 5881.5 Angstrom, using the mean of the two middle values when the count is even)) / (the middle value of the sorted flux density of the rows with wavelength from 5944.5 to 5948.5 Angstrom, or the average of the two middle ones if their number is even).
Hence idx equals 0.59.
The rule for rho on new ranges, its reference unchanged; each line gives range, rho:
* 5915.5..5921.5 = 5919.0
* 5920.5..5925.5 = 5923.0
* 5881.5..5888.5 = 5888.0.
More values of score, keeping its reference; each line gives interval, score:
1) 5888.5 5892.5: -0.21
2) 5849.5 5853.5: -0.09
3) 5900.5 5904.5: -0.08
